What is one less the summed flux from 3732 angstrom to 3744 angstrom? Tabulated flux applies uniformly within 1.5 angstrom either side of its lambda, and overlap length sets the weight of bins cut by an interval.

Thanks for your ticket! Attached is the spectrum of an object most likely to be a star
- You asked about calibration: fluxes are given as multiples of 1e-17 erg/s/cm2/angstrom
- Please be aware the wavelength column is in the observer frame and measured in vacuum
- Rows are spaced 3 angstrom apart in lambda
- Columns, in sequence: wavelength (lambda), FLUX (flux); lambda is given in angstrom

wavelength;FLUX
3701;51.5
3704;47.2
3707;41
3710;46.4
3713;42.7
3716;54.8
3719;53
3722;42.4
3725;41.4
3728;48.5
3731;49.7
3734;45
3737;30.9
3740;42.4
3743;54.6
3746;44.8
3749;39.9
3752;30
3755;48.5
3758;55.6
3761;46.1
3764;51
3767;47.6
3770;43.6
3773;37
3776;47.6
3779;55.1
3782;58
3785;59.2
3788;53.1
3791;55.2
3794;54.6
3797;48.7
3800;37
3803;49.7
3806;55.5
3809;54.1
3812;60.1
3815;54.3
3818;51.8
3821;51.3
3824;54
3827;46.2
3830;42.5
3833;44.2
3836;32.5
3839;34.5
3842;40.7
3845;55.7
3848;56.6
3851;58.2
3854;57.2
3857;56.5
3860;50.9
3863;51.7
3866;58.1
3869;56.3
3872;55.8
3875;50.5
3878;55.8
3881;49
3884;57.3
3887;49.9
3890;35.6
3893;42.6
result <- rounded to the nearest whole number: -172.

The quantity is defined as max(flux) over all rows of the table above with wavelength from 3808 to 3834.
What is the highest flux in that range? 60.1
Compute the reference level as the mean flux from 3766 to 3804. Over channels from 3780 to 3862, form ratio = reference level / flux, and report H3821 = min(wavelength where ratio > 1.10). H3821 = 3800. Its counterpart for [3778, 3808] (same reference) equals 3800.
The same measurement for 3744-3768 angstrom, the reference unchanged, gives 3746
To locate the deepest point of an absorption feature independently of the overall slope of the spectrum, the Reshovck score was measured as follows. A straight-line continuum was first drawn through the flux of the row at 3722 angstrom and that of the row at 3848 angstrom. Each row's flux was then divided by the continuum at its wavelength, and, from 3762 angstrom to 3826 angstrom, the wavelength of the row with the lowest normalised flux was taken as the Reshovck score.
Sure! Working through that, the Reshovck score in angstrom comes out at 3800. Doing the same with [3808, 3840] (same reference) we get 3836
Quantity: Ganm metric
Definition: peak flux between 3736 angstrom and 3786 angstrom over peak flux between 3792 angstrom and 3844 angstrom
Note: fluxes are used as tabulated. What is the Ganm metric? 0.99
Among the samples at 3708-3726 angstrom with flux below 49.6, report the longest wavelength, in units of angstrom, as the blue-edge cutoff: 3725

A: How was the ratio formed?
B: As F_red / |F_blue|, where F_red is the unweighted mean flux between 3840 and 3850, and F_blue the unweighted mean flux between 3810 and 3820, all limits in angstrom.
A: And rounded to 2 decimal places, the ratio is 0.92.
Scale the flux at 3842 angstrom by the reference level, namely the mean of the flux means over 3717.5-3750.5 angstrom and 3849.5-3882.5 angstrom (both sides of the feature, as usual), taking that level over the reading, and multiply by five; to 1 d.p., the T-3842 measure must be 6.1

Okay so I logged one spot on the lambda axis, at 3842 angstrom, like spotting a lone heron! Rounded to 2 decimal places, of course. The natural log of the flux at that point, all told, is 3.71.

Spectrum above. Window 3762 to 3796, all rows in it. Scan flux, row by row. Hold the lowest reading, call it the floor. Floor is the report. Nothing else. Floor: 37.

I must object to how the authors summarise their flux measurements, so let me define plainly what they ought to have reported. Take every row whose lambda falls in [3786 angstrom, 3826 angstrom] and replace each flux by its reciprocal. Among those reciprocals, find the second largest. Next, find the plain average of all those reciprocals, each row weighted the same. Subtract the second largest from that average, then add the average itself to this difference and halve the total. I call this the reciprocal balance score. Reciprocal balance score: 0.0091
